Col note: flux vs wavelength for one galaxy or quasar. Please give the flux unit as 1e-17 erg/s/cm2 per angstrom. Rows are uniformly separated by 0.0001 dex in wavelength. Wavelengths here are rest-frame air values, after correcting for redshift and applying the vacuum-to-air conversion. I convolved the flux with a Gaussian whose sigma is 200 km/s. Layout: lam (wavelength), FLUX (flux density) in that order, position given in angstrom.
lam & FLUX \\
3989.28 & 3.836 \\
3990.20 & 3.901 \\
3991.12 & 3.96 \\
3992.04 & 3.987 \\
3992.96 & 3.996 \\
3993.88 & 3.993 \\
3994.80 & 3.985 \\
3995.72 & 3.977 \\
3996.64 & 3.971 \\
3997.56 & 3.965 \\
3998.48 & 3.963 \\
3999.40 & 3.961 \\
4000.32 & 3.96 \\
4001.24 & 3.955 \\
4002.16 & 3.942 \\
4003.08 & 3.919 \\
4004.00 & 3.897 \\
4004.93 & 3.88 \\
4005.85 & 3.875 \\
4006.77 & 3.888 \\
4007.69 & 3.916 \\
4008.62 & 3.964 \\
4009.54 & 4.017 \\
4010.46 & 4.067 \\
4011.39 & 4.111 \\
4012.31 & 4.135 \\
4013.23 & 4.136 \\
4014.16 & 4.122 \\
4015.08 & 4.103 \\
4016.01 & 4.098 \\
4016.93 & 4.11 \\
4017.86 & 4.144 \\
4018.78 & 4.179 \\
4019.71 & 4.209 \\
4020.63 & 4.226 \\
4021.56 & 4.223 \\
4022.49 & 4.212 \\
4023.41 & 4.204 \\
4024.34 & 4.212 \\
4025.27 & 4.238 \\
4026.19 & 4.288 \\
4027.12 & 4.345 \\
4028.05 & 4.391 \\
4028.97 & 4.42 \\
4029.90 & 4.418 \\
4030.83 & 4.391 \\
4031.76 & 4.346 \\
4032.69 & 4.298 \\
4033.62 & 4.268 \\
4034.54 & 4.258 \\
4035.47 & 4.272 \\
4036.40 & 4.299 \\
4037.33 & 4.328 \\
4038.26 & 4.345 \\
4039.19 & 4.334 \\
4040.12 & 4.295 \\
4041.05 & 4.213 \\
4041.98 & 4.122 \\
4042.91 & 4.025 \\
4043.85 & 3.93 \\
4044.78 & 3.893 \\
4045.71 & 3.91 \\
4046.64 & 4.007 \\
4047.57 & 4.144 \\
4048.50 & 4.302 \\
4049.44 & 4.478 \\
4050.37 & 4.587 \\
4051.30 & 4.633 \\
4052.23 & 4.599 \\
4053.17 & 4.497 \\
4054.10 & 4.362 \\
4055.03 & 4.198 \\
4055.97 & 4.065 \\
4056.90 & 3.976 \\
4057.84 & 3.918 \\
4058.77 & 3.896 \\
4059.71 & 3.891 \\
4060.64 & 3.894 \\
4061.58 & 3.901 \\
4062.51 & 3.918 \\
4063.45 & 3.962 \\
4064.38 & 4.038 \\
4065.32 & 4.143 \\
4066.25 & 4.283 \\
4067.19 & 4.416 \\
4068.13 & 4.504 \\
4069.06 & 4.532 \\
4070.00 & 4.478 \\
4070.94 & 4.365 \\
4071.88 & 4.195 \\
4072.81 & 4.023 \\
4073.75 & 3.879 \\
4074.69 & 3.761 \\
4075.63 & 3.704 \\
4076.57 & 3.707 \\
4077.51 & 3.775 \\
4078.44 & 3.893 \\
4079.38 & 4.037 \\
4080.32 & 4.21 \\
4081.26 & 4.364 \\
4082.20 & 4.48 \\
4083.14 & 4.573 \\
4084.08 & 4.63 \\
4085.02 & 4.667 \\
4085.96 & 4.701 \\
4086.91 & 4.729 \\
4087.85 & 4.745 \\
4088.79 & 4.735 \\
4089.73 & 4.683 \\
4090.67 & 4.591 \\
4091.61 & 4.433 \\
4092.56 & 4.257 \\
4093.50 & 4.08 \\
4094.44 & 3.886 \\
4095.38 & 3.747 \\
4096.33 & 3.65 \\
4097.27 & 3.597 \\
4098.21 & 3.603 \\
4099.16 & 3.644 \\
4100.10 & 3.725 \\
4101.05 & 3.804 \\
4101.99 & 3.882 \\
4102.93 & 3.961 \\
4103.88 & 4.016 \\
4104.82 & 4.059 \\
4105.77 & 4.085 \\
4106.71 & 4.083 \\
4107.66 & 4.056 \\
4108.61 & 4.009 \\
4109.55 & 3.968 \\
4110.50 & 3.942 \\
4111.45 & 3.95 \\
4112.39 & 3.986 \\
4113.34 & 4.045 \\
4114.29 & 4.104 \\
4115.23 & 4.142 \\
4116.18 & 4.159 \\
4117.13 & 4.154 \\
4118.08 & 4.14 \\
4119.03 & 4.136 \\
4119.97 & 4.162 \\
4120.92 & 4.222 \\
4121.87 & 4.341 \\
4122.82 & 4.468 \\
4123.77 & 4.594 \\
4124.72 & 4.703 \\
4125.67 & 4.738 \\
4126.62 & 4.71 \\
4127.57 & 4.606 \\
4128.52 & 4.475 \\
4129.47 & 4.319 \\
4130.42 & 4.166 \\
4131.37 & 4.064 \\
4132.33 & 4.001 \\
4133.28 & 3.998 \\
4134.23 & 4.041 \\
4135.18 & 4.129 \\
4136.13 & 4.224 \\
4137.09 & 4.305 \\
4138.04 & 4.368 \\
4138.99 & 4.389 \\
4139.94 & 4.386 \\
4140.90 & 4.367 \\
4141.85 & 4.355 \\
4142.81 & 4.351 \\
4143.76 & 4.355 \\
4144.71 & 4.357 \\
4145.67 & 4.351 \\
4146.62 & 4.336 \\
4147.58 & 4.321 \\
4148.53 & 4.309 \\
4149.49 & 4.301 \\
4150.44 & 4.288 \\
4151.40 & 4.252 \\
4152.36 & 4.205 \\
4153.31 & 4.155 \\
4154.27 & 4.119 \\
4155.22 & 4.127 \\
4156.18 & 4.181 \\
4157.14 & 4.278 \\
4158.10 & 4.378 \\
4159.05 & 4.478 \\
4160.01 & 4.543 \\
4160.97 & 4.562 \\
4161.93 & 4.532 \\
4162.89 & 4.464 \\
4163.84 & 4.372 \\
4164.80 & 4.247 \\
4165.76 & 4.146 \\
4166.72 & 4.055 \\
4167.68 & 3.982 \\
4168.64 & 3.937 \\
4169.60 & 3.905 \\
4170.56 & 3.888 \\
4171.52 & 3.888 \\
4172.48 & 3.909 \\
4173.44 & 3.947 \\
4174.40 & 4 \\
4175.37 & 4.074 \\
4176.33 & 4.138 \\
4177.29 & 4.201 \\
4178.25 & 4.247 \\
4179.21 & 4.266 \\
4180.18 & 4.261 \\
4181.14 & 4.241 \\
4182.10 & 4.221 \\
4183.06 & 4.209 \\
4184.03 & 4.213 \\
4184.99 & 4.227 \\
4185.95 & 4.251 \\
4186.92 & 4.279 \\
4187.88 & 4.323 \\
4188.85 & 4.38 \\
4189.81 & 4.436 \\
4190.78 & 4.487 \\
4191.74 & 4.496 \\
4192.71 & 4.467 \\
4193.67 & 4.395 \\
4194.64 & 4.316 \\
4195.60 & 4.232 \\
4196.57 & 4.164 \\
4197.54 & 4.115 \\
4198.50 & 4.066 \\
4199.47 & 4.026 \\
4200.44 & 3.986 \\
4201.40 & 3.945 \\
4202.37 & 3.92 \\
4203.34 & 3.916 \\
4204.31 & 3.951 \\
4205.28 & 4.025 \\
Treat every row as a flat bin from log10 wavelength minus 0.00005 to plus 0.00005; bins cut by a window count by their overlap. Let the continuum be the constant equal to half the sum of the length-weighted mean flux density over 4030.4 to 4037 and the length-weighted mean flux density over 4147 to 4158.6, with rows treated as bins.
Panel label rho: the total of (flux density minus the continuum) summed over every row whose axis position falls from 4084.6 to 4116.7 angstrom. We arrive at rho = -6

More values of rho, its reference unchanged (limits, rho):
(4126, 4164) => 2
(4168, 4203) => -4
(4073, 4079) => -3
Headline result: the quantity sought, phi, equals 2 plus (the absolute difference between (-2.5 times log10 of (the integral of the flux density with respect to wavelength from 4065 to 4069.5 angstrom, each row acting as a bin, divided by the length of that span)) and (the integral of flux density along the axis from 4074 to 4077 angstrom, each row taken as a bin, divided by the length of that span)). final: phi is 7.3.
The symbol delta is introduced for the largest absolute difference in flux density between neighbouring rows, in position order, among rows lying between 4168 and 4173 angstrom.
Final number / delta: 0.032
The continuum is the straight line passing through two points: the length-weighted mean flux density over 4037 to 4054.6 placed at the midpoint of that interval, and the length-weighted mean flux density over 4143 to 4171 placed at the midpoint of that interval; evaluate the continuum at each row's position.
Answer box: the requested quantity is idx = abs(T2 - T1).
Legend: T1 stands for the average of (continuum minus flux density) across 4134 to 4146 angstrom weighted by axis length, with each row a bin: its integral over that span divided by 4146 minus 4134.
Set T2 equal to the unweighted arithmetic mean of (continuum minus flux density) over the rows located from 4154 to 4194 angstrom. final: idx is 0.08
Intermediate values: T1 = -0.05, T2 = 0.03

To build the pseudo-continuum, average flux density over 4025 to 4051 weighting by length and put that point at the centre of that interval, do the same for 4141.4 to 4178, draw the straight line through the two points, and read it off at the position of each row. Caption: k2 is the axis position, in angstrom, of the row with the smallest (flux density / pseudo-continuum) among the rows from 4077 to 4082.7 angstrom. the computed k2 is 4077.51 angstrom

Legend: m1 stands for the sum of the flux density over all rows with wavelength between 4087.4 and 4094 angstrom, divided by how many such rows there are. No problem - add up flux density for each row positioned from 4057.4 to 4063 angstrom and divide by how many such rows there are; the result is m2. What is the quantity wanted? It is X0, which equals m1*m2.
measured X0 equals 17.6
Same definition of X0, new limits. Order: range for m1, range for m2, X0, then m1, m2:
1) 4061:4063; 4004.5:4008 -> 15.2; 3.91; 3.89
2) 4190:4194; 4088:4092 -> 20.6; 4.46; 4.61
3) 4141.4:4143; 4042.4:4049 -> 17.5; 4.35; 4.03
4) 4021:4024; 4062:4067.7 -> 17.4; 4.21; 4.13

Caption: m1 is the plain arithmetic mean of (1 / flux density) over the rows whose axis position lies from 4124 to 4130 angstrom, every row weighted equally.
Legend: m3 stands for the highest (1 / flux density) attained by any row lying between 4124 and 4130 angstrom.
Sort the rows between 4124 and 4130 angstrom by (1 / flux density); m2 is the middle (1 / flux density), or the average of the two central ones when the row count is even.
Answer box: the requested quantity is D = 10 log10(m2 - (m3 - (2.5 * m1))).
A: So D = -2.8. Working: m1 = 0.218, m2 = 0.215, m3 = 0.232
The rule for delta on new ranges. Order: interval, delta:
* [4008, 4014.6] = 0.053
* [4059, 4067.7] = 0.140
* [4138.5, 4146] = 0.019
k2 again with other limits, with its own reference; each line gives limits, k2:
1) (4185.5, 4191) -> 4185.95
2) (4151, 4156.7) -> 4154.27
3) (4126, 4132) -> 4131.37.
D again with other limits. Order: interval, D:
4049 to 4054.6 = -2.6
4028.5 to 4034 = -2.5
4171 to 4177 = -2.1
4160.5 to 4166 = -2.6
